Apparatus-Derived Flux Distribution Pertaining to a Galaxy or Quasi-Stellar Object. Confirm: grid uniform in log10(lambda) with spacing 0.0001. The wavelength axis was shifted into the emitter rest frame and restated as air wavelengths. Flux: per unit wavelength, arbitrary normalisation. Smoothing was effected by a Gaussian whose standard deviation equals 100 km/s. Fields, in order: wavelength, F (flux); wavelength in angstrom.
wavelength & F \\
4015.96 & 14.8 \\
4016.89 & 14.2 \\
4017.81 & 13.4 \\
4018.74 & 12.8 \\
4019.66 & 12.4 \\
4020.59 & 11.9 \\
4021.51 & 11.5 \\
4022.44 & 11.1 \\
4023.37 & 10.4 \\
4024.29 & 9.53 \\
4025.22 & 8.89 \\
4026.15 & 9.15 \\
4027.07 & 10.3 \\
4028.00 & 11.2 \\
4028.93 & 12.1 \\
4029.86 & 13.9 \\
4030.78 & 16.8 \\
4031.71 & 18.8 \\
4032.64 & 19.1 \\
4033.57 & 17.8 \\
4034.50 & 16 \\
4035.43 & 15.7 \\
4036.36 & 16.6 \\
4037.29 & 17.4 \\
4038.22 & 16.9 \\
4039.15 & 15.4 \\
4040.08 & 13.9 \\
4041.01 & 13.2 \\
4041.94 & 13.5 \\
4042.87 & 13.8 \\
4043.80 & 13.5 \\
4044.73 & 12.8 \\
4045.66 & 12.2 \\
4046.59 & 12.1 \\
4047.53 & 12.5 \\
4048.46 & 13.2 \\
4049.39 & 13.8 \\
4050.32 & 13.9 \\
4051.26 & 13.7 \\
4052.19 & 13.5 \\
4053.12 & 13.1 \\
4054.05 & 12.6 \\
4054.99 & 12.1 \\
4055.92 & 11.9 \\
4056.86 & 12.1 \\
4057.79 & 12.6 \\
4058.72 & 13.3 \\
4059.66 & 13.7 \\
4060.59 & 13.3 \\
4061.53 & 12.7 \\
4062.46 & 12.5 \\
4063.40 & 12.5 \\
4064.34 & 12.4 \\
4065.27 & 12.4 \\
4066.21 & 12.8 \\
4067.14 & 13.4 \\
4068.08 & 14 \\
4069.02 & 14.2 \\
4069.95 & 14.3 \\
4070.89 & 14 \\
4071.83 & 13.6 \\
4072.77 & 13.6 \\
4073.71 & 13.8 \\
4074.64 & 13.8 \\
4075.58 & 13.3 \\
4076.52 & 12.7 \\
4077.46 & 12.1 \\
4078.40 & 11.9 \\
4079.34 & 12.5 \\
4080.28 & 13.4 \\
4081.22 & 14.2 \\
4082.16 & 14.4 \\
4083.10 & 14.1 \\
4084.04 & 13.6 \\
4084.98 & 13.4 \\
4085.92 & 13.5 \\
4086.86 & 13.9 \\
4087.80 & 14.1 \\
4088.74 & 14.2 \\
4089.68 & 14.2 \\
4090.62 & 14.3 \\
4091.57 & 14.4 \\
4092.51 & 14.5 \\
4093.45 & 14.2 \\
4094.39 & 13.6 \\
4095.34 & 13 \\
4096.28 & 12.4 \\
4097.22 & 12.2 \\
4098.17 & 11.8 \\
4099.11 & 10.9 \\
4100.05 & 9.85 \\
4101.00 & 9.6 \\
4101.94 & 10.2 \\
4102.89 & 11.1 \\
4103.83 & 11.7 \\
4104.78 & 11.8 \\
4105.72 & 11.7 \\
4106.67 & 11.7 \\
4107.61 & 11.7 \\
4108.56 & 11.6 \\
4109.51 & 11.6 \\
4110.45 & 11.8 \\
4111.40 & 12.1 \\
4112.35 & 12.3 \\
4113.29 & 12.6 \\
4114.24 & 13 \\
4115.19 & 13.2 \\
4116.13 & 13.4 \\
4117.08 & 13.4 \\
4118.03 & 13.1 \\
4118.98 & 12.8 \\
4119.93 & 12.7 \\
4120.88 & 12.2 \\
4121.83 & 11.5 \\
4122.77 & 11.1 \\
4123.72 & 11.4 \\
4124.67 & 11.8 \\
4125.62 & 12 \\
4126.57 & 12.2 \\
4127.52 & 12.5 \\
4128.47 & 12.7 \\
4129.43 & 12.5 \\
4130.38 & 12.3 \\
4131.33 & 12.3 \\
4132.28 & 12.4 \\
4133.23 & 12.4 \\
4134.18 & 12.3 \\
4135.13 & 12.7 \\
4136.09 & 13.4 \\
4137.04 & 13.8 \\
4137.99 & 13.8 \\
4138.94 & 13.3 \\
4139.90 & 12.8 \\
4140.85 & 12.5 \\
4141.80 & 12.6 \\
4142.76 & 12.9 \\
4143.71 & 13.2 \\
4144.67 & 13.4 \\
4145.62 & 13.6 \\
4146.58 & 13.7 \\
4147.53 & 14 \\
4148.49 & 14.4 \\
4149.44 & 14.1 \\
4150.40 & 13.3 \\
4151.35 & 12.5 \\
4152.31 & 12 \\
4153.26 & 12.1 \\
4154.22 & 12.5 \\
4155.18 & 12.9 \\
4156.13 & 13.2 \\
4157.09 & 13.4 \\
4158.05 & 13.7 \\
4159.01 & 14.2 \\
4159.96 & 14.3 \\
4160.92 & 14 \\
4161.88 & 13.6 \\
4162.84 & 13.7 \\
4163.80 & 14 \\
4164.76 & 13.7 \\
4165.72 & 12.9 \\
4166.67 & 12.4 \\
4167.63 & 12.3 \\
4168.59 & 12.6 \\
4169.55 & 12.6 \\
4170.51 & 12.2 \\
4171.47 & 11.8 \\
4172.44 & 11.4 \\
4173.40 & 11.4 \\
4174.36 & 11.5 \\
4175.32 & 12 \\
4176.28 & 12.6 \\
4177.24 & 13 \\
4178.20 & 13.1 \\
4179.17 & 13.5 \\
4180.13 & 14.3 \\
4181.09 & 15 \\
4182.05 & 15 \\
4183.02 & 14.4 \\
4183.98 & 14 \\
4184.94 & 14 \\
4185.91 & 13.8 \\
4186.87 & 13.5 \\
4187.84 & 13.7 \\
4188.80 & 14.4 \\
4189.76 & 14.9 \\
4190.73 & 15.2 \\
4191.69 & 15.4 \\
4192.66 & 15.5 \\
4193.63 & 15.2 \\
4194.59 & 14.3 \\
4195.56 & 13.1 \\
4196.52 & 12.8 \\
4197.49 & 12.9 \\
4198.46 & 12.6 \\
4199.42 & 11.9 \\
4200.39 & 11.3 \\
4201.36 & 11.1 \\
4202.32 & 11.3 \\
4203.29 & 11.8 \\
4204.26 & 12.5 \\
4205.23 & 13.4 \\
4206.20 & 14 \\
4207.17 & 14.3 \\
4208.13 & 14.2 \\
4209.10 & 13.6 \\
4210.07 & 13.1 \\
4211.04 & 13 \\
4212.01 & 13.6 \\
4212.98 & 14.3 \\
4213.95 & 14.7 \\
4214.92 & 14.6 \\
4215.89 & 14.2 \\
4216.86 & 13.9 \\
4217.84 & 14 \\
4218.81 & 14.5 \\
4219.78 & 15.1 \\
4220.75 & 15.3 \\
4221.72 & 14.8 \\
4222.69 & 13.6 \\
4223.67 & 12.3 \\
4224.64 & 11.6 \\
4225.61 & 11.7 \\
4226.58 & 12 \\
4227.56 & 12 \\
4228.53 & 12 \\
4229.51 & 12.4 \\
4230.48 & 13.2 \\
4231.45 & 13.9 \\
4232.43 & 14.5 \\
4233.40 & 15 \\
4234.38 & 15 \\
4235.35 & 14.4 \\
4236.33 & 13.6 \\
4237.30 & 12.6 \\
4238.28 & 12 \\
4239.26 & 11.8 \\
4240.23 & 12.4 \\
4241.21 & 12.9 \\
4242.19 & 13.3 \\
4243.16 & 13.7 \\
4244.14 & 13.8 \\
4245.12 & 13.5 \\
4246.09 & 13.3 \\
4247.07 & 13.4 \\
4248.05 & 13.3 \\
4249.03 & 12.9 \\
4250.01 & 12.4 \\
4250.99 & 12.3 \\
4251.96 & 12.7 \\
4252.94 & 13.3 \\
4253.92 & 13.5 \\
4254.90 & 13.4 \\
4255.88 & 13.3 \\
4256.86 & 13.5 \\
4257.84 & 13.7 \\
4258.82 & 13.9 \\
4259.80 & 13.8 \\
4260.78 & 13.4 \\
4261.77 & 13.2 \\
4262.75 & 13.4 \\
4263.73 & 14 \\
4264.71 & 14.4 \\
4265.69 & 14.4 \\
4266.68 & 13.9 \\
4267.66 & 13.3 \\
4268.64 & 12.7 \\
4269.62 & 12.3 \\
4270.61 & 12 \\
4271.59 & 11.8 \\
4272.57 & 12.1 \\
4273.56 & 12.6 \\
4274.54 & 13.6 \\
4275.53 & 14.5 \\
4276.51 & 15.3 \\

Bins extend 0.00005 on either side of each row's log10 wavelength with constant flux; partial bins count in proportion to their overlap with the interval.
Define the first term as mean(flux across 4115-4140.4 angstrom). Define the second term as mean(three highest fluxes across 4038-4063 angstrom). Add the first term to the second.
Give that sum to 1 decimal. 28.0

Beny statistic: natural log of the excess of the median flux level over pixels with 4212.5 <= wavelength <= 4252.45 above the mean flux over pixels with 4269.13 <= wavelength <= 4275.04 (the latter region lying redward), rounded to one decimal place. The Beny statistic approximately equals 0.0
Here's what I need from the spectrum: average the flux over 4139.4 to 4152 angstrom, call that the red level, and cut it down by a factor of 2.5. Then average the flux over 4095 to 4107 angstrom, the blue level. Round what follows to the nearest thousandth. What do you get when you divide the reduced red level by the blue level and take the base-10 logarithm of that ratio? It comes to -0.330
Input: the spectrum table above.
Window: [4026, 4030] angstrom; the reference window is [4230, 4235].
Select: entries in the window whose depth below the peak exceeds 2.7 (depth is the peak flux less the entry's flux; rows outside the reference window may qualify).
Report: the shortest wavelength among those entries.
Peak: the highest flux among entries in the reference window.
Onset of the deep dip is 4026.15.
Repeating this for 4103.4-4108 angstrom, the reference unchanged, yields 4103.83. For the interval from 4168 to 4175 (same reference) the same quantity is 4170.51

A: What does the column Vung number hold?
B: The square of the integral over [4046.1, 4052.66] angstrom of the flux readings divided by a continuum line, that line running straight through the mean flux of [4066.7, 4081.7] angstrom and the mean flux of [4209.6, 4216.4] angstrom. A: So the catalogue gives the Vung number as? 42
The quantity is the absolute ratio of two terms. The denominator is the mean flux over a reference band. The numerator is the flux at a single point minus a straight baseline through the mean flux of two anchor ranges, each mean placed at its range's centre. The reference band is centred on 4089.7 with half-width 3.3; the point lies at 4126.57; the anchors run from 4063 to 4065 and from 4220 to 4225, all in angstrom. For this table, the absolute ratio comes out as 0.05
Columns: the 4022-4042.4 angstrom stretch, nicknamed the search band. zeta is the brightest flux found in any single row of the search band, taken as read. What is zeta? 19.1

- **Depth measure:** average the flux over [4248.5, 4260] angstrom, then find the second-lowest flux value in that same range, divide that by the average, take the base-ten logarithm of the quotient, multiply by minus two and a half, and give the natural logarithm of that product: -2.7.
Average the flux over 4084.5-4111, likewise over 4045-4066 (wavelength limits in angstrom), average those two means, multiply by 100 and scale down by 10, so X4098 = 126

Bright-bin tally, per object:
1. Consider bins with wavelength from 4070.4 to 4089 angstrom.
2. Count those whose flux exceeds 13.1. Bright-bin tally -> 16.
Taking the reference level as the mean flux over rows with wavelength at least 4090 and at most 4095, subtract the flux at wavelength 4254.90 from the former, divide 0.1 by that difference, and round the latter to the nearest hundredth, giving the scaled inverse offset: 0.13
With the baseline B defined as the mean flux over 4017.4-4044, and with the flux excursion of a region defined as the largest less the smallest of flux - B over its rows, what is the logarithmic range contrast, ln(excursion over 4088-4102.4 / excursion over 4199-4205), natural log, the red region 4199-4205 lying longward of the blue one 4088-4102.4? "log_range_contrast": 1.3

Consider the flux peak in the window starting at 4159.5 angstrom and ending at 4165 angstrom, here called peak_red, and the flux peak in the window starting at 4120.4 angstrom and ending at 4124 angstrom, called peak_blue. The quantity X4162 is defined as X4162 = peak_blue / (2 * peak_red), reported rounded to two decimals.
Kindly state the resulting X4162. 0.43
